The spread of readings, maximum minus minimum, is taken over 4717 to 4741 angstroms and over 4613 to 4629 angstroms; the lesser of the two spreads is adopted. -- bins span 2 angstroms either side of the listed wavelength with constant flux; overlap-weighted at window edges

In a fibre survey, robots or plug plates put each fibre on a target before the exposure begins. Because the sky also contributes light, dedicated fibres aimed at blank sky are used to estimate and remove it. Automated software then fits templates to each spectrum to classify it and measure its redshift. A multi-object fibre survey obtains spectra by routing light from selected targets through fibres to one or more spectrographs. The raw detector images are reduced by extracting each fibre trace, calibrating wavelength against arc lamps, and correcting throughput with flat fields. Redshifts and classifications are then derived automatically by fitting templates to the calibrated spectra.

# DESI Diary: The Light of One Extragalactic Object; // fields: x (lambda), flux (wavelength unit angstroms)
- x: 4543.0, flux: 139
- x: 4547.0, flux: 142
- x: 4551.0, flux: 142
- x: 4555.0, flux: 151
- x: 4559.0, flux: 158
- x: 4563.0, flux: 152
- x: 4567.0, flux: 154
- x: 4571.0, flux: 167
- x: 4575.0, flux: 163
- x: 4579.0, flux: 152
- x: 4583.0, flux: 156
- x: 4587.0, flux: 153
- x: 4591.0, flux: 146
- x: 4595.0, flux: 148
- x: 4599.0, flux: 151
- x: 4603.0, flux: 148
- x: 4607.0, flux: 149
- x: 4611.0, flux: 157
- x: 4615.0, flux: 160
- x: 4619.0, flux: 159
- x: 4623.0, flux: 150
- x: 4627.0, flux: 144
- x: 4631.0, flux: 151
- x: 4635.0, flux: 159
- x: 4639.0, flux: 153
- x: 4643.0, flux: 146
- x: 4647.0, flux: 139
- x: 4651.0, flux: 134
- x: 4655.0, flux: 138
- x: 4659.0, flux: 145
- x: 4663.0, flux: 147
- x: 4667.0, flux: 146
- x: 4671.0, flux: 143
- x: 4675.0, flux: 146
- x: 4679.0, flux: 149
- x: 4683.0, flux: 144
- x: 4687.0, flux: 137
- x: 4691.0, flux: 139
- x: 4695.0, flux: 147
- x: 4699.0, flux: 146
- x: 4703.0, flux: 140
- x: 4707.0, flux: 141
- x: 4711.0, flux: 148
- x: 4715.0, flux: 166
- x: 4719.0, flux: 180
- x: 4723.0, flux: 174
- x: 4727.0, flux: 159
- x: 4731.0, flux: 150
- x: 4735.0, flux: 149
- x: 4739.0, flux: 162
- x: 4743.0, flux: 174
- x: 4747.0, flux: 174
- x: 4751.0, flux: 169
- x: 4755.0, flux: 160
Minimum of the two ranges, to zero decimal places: 16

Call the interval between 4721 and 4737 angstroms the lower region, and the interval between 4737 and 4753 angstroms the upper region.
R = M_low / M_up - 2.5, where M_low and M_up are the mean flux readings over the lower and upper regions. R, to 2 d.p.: -1.57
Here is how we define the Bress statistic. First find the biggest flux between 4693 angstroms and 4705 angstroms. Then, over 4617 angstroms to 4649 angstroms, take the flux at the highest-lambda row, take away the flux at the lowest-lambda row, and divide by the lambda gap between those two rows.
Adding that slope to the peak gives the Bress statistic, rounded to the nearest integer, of 146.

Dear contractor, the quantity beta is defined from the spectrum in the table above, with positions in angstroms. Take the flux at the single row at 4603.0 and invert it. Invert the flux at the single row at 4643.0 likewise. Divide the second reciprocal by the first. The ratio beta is 1.01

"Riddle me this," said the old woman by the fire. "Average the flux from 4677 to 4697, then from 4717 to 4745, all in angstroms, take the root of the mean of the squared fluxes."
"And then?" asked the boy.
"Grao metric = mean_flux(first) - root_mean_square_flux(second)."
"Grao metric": -21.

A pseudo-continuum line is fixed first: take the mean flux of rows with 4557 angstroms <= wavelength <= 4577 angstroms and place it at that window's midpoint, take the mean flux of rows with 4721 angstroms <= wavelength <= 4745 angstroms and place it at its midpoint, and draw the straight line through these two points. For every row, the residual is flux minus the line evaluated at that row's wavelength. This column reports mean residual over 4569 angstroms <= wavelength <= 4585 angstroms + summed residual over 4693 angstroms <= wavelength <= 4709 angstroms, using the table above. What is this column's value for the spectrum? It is -69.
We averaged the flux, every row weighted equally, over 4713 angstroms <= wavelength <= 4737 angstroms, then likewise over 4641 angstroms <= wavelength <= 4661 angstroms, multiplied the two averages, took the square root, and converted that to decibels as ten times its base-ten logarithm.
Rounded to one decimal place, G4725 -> 21.8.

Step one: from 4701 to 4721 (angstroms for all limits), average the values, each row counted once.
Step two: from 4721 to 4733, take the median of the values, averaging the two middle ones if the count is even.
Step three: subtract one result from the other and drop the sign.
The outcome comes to 4.0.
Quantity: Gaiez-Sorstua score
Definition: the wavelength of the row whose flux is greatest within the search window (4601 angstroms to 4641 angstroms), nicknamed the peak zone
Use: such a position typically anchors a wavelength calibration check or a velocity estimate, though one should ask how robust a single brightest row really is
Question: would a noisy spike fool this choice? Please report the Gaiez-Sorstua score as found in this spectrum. 4615.0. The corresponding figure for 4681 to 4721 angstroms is 4719.0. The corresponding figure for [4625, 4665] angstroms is 4635.0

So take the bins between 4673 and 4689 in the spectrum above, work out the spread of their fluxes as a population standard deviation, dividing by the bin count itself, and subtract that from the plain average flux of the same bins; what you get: 140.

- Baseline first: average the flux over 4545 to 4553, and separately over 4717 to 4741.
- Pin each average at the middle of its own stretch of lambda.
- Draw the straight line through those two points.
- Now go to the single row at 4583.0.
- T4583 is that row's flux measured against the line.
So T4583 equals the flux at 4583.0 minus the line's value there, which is 10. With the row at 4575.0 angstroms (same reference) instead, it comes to 18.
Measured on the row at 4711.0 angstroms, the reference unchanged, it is -12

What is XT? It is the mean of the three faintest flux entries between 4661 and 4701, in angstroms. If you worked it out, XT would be 140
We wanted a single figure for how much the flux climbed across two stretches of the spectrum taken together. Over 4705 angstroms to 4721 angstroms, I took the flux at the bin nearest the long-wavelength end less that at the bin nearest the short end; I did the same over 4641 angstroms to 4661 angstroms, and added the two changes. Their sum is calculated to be 38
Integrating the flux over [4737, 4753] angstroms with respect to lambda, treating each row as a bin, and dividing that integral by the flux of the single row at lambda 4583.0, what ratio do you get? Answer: 17.4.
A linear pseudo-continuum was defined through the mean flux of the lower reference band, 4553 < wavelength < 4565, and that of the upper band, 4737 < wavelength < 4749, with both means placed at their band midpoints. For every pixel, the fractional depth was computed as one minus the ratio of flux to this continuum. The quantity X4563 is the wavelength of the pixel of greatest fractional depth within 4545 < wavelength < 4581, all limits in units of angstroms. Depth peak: 4551.0 angstroms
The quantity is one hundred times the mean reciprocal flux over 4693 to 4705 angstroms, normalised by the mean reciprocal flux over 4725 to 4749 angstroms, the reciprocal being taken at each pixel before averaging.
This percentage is 111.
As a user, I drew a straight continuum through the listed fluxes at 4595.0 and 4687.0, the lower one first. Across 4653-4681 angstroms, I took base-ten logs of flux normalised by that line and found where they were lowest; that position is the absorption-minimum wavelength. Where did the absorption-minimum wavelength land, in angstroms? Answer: 4655.0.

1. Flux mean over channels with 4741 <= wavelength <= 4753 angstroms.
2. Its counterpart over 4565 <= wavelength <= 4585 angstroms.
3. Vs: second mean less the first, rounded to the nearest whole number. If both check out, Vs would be -14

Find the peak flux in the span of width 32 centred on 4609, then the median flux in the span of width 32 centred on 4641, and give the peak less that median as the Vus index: 15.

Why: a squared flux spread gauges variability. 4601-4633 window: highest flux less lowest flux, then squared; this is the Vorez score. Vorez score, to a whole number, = 256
